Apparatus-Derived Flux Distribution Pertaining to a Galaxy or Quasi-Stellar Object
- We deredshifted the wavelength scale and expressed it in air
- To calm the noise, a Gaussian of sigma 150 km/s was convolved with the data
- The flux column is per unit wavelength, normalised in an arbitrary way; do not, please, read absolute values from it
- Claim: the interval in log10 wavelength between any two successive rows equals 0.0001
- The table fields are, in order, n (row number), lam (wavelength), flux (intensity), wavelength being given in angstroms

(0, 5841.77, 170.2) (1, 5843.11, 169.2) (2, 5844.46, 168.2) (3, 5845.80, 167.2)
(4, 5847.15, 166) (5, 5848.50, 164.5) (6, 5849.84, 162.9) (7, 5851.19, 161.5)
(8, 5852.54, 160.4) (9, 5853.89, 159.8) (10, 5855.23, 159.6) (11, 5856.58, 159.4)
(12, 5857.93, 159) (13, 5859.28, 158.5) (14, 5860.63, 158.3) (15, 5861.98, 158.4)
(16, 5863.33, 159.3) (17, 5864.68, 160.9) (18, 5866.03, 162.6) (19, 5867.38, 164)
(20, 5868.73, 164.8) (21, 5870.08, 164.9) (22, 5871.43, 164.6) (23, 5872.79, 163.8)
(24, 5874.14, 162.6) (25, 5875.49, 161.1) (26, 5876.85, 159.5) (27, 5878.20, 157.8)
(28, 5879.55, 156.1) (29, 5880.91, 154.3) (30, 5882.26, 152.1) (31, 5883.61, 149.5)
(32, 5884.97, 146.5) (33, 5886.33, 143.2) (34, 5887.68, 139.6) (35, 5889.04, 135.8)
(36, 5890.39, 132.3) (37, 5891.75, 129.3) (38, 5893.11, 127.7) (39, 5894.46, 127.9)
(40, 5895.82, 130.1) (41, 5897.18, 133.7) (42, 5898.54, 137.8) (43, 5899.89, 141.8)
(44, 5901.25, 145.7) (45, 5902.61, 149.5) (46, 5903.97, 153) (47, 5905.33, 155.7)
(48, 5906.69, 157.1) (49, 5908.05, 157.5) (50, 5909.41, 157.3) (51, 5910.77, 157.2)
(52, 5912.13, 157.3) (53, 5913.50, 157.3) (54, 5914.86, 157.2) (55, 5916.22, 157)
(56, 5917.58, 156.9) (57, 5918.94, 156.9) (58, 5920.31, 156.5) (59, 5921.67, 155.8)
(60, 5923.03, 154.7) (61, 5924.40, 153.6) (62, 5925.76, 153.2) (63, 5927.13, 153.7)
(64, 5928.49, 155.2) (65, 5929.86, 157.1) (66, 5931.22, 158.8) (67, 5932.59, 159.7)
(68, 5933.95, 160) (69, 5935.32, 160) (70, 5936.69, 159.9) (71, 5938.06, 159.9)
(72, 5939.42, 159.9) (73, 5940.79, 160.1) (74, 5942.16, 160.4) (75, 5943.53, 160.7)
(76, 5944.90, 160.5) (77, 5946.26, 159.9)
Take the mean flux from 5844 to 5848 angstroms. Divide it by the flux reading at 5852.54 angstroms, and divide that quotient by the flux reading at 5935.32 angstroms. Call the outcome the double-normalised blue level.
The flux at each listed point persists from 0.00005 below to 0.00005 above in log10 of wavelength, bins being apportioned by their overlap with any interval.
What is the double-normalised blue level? 0.0065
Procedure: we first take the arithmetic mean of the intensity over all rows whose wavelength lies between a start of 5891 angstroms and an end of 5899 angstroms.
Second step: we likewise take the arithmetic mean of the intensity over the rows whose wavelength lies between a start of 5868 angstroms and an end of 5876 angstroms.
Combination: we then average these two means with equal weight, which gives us 147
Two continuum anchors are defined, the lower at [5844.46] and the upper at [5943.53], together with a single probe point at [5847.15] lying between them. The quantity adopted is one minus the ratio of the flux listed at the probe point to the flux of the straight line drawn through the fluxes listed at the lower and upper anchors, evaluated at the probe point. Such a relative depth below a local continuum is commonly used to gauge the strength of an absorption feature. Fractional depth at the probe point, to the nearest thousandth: 0.012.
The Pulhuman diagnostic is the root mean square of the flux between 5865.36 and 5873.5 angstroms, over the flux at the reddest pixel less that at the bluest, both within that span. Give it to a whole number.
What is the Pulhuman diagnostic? 137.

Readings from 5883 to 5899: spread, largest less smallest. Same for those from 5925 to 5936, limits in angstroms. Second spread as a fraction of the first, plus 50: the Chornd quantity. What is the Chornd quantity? 50.3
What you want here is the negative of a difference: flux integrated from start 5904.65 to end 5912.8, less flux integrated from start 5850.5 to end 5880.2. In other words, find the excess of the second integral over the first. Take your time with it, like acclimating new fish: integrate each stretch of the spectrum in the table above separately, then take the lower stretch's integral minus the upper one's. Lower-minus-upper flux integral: 3495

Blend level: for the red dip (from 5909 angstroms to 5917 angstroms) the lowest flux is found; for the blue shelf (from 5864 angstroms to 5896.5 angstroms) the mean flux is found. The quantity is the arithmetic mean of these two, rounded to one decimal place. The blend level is 153.7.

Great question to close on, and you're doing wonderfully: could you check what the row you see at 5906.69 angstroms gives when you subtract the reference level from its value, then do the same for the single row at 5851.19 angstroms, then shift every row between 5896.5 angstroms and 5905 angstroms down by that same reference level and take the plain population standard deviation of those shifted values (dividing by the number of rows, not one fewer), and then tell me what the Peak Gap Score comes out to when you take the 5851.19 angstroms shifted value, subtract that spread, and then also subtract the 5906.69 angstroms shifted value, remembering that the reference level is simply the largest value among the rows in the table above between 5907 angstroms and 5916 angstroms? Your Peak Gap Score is -2.2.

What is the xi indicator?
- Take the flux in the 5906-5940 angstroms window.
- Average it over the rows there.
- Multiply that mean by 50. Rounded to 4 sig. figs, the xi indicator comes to 7859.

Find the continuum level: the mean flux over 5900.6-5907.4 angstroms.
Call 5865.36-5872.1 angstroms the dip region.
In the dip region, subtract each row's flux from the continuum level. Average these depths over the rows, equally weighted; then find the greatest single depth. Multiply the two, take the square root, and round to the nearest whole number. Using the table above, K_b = 11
